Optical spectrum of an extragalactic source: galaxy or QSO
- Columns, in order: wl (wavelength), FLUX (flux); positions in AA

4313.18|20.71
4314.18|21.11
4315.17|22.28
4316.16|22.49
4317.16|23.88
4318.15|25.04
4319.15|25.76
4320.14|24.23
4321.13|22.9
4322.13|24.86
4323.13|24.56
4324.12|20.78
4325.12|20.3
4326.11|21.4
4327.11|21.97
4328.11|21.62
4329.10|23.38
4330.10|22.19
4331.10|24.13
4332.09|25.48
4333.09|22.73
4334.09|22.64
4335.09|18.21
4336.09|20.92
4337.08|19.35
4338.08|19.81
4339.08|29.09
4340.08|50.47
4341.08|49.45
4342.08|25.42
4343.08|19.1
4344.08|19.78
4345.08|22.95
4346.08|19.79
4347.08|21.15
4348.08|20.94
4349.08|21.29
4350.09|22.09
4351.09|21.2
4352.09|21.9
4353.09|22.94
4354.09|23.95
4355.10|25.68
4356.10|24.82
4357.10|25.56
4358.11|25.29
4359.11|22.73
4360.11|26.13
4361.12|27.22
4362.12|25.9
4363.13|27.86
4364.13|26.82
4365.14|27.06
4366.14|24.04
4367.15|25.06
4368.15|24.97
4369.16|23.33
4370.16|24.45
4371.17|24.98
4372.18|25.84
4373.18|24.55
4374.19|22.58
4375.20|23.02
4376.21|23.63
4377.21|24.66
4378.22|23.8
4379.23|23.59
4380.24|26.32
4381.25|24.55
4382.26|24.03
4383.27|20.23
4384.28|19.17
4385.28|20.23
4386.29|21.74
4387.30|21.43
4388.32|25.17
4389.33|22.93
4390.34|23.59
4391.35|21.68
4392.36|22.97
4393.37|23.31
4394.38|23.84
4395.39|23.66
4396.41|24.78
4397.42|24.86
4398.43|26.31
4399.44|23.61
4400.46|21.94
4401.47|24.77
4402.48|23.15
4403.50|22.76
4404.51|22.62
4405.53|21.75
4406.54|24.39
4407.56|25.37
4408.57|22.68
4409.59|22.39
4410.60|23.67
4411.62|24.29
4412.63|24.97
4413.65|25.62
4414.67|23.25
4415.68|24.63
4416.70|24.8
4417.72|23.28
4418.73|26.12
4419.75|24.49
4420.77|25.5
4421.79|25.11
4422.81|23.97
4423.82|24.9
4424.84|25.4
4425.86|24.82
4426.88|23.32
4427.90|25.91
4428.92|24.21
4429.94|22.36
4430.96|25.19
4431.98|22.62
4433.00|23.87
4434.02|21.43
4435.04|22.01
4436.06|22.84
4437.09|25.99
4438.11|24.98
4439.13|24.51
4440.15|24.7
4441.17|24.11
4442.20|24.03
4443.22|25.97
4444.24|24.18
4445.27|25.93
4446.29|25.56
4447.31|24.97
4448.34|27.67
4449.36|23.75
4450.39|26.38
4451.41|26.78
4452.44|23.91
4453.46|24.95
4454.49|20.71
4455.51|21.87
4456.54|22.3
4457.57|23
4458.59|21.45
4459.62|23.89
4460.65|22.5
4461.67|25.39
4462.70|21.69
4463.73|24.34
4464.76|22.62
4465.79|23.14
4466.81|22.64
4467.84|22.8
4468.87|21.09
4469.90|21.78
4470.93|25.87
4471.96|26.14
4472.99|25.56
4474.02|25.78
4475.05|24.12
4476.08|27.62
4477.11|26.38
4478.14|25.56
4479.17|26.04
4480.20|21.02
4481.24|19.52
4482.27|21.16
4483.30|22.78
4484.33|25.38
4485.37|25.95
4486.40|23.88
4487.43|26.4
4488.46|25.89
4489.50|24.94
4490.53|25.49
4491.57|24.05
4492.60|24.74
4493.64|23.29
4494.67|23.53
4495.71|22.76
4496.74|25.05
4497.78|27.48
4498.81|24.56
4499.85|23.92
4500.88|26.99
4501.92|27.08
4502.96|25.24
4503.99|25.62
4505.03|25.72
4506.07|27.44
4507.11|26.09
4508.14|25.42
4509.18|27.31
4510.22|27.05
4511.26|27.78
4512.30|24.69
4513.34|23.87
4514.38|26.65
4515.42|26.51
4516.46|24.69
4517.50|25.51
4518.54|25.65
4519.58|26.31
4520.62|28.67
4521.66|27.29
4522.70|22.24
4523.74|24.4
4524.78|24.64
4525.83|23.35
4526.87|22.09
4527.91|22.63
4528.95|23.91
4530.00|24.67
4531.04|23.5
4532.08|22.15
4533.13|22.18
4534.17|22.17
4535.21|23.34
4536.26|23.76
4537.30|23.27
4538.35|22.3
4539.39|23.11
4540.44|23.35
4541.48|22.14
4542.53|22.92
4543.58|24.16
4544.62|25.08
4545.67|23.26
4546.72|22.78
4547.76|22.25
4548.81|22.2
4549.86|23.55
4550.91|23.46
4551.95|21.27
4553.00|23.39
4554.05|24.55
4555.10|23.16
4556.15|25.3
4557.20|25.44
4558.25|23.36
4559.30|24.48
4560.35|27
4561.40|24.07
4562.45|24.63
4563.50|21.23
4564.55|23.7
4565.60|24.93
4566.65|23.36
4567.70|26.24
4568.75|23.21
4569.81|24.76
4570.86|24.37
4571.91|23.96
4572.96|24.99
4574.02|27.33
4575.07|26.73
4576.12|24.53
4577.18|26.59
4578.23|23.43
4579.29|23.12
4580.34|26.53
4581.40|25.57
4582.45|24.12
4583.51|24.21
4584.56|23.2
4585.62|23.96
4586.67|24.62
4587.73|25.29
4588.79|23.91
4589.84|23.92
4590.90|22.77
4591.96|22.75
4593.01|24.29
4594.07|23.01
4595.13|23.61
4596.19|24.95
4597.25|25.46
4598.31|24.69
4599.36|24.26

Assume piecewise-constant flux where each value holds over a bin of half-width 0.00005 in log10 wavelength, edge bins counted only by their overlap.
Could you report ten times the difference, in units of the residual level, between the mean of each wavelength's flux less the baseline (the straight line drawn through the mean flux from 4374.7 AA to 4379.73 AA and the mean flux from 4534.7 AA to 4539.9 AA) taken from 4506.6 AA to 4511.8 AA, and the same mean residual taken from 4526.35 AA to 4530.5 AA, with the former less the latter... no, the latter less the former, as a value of -33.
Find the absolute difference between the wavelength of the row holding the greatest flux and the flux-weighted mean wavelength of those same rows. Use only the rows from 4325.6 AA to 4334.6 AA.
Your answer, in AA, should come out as 1.9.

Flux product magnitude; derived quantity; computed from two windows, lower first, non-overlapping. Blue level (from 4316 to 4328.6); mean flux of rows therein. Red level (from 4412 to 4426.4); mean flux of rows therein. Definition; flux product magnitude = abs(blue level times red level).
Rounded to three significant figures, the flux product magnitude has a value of 571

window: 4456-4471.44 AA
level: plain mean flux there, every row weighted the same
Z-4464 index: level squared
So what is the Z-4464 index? 527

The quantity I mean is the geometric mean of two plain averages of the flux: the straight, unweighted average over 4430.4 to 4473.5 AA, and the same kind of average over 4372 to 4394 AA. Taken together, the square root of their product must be 23.5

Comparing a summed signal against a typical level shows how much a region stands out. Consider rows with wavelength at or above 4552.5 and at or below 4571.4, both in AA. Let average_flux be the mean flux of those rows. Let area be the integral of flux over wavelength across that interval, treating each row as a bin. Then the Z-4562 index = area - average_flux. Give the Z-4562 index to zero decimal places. 435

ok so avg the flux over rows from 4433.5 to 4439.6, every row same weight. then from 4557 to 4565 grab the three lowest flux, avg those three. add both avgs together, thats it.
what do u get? 46.4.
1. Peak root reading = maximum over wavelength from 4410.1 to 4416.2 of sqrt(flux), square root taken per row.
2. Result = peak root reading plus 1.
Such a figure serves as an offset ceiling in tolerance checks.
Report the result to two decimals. 6.06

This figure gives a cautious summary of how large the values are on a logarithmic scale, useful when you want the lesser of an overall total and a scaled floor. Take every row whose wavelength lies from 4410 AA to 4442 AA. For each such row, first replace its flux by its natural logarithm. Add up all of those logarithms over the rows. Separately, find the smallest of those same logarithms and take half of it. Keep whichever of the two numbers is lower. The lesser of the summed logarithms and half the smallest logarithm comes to 1.53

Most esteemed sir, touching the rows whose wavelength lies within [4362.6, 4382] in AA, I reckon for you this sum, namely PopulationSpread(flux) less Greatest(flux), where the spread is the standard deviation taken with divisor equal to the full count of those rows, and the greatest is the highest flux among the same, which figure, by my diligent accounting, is -26.5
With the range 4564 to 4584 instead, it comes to -26.0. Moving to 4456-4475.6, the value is -24.6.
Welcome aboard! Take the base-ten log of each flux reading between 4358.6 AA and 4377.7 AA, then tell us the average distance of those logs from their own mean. 0.022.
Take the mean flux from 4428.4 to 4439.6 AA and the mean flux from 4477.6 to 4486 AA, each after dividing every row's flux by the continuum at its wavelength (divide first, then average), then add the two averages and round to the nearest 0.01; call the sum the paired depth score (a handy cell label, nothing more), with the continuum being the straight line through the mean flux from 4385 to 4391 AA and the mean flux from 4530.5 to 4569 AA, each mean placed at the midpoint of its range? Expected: 2.05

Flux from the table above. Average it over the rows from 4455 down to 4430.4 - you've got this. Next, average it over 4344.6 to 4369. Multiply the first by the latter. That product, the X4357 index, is 588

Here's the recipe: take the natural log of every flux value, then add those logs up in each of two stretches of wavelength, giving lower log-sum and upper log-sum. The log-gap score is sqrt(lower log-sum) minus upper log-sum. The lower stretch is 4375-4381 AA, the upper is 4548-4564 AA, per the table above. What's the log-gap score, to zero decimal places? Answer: -43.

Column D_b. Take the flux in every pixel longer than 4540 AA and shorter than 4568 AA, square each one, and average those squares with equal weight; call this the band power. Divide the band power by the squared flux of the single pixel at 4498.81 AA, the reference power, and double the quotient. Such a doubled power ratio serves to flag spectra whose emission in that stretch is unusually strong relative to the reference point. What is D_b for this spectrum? 1.9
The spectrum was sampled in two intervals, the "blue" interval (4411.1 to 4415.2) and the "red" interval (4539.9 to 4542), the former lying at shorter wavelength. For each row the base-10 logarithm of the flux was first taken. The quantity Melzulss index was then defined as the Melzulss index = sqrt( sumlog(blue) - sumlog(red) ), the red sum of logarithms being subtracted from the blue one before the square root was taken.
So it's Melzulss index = 1.69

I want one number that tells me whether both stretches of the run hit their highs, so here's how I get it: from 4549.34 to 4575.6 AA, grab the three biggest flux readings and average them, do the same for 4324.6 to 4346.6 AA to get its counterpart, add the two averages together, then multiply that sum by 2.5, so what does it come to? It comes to 175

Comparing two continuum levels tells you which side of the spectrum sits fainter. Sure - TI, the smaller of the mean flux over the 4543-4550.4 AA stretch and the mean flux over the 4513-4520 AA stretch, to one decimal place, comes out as 23.3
